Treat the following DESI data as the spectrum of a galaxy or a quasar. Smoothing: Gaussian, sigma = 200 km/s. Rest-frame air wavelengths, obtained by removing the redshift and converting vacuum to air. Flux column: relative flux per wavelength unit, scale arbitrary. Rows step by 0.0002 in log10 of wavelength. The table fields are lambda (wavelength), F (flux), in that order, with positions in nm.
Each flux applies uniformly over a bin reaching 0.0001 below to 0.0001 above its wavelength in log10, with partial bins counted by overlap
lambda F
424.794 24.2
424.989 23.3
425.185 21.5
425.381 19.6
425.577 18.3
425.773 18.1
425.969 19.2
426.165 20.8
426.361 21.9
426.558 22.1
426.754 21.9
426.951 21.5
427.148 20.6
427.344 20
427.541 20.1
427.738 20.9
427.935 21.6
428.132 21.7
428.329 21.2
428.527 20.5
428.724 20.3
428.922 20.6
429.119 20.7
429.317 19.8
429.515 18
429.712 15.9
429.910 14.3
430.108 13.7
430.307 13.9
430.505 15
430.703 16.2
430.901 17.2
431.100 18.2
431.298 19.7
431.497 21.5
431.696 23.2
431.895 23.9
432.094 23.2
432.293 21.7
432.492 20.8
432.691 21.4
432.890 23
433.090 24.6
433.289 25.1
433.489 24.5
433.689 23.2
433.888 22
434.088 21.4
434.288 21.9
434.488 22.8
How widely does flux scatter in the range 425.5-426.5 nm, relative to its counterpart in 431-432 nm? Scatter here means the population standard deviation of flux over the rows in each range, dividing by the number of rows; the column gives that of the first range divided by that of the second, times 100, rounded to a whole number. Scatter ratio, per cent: 69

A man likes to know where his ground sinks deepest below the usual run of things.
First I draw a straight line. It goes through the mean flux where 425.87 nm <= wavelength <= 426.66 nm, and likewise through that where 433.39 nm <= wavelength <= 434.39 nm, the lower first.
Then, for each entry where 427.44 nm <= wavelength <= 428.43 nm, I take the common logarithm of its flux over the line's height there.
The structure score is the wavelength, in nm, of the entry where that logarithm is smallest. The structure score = 427.541 nm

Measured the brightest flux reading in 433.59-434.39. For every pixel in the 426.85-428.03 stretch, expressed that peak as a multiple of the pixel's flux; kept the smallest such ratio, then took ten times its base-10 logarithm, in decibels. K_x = 0.31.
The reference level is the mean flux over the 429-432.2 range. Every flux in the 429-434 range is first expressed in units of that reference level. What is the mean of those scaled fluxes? 1.09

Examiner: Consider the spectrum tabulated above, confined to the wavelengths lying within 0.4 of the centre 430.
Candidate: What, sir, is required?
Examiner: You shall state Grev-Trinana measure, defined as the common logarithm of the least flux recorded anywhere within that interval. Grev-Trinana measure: 1.14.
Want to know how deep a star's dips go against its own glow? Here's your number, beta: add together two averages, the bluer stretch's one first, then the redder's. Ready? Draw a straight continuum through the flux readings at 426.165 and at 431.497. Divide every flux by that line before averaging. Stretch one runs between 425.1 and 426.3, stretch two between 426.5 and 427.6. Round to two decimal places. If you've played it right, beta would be 1.95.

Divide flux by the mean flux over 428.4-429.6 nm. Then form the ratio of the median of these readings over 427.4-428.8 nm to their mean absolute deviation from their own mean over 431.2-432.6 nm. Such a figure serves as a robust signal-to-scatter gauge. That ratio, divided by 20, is 0.85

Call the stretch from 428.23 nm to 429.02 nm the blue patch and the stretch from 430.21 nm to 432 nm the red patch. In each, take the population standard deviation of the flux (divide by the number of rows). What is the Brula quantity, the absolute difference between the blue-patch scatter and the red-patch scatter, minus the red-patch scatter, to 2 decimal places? -0.34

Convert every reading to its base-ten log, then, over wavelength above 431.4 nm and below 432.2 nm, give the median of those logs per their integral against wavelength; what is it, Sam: 1.26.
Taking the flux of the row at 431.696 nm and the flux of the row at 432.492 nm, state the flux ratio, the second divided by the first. 0.90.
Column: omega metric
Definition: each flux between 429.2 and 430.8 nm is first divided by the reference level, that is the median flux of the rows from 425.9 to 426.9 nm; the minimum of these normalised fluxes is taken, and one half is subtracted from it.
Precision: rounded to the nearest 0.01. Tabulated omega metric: 0.13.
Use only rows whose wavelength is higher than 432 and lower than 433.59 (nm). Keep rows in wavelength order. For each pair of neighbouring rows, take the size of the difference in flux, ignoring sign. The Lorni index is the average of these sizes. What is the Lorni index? 1.04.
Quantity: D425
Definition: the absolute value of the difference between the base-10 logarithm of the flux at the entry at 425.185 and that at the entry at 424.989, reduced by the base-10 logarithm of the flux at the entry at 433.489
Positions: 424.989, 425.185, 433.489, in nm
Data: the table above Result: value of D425 -1.35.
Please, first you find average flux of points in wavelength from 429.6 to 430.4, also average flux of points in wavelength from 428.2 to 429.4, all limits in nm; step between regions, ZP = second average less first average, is 6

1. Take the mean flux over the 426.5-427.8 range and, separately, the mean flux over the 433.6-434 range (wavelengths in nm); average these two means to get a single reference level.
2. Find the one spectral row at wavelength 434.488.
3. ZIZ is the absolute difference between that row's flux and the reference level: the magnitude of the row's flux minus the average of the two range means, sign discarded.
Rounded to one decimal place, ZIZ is 1.0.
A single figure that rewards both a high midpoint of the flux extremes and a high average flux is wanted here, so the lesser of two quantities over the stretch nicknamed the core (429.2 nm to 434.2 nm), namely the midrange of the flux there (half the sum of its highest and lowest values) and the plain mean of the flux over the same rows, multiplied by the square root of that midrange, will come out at 85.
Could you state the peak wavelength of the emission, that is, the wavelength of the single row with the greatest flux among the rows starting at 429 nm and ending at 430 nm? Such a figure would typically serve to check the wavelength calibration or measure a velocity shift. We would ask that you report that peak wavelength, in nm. 429.119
